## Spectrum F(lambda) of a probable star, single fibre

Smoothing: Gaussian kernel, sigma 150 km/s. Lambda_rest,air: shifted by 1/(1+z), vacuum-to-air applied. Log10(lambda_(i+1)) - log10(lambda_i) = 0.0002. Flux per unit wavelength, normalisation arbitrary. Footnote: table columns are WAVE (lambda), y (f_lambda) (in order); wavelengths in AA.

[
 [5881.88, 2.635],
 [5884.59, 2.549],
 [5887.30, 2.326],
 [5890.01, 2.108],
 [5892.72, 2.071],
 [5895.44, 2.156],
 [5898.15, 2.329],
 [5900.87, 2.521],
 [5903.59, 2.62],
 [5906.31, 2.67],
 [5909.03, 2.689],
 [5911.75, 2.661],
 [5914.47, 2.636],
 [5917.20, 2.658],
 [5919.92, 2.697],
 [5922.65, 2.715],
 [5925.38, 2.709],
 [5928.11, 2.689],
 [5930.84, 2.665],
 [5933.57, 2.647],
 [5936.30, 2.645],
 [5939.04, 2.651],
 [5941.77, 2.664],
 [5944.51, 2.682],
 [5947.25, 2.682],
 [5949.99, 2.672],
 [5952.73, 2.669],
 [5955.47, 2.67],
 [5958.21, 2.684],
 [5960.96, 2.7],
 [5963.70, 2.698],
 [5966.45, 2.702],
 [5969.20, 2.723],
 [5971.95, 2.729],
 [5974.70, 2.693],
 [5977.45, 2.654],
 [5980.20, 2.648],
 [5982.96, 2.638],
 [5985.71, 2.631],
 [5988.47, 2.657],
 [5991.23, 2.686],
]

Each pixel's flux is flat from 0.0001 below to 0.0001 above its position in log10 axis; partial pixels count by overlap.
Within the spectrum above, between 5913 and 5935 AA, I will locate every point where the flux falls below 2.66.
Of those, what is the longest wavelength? 5933.57 AA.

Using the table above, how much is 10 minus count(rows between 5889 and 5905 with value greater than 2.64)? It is 10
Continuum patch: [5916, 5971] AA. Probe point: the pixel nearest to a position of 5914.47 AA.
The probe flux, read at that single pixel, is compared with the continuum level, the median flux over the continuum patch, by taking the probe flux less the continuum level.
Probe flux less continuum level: -0.05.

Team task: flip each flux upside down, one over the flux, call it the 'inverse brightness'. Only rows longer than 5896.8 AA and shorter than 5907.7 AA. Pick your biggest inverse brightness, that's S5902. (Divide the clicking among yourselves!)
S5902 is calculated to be 0.429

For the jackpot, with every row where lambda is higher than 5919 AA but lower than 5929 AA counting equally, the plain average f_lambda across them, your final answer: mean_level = 2.70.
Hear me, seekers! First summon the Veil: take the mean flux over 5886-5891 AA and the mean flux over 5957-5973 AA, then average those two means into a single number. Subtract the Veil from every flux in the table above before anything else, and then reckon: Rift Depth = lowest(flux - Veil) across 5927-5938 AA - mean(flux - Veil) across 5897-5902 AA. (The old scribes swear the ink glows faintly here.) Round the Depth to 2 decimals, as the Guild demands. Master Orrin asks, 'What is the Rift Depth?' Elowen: 0.22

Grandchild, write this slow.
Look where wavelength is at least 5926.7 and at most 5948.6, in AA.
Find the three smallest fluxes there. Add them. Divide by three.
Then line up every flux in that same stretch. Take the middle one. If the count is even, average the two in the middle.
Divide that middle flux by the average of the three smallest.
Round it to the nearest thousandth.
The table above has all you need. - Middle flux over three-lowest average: 1.006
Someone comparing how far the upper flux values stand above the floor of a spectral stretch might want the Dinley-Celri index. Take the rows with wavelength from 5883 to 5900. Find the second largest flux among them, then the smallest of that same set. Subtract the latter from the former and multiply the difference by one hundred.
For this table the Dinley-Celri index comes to 25.8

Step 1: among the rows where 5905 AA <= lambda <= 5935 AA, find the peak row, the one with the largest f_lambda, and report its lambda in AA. 5922.65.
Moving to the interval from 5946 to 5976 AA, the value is 5971.95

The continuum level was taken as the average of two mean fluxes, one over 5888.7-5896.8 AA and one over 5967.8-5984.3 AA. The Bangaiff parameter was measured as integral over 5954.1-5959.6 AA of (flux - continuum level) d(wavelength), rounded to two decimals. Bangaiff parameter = 1.54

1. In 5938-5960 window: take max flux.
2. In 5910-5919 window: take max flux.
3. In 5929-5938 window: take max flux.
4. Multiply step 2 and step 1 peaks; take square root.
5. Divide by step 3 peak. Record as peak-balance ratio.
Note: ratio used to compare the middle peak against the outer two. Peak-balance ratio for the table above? 1.00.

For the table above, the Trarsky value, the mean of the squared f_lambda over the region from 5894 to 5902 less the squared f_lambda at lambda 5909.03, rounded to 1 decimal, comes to -1.8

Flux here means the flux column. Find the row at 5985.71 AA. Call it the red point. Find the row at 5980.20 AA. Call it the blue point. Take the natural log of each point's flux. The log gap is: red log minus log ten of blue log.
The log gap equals 0.98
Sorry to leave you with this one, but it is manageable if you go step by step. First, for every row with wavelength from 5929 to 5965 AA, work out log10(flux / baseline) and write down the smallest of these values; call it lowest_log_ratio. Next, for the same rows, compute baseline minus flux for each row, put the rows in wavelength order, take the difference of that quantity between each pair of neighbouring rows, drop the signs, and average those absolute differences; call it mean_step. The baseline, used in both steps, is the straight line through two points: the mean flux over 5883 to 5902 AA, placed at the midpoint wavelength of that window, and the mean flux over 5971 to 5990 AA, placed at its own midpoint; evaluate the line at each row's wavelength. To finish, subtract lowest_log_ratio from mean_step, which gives -0.006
